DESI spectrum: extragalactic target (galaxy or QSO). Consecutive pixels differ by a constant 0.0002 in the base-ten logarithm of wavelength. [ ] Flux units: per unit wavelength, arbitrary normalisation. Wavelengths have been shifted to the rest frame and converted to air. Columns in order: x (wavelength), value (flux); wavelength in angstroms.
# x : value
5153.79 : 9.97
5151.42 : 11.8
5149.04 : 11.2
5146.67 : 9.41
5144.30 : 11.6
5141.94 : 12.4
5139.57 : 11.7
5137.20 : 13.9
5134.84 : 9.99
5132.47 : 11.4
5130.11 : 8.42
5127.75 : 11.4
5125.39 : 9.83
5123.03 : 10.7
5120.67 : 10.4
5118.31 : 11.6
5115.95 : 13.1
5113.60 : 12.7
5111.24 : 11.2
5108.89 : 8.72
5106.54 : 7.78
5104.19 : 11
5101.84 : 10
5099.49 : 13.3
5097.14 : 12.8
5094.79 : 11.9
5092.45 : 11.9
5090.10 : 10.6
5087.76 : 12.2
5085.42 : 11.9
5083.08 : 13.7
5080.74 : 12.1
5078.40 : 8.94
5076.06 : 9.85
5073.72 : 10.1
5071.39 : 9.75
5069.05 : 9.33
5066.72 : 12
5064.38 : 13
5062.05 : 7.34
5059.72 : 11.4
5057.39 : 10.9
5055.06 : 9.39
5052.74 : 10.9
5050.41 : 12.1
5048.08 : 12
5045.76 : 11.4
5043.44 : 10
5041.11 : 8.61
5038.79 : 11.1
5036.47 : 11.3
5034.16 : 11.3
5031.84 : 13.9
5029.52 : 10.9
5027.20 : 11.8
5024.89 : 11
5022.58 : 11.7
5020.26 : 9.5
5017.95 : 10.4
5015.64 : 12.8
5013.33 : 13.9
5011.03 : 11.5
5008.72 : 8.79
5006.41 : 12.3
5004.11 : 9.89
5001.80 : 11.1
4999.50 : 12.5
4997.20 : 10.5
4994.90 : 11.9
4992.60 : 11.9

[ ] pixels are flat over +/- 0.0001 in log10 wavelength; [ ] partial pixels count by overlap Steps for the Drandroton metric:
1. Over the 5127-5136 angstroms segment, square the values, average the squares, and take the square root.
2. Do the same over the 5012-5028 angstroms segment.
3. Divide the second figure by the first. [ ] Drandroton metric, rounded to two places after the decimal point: 1.12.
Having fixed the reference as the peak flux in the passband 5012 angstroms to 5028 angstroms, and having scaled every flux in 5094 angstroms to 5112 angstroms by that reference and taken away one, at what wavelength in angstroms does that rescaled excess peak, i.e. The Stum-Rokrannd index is 5099.49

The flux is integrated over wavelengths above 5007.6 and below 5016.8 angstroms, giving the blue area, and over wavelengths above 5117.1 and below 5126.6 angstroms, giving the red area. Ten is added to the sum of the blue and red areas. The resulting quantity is 219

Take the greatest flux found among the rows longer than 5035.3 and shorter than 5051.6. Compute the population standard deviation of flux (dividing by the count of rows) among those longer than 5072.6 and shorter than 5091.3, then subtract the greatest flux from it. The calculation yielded -10.6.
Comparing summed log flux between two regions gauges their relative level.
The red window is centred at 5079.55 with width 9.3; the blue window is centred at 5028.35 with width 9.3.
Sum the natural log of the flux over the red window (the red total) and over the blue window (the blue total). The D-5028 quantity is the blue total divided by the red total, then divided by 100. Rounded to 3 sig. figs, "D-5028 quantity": 0.0103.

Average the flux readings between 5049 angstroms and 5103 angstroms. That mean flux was 11.1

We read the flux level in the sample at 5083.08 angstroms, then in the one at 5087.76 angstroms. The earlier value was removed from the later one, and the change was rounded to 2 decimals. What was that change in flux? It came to -1.50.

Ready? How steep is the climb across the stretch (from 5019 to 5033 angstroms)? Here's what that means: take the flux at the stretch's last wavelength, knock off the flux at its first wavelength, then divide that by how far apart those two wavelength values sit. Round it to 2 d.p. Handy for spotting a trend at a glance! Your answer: 0.38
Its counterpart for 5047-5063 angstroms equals -0.33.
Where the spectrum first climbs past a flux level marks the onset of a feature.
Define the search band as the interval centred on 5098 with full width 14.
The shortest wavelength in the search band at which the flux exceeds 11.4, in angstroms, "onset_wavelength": 5092.45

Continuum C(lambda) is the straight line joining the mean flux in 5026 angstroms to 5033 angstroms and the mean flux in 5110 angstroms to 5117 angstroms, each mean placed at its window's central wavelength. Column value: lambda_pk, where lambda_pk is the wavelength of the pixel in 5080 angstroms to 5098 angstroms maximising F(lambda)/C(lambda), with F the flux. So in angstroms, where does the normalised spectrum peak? 5083.08 angstroms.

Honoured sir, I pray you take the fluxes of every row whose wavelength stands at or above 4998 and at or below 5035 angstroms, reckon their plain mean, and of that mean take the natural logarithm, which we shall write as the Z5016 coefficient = 2.44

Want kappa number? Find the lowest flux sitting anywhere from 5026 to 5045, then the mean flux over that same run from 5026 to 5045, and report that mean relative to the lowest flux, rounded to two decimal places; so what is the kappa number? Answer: 1.29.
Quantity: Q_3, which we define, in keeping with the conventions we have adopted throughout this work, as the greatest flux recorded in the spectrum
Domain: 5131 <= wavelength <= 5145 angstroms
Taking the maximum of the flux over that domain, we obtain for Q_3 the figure 13.9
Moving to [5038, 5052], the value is 12.1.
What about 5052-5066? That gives 13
